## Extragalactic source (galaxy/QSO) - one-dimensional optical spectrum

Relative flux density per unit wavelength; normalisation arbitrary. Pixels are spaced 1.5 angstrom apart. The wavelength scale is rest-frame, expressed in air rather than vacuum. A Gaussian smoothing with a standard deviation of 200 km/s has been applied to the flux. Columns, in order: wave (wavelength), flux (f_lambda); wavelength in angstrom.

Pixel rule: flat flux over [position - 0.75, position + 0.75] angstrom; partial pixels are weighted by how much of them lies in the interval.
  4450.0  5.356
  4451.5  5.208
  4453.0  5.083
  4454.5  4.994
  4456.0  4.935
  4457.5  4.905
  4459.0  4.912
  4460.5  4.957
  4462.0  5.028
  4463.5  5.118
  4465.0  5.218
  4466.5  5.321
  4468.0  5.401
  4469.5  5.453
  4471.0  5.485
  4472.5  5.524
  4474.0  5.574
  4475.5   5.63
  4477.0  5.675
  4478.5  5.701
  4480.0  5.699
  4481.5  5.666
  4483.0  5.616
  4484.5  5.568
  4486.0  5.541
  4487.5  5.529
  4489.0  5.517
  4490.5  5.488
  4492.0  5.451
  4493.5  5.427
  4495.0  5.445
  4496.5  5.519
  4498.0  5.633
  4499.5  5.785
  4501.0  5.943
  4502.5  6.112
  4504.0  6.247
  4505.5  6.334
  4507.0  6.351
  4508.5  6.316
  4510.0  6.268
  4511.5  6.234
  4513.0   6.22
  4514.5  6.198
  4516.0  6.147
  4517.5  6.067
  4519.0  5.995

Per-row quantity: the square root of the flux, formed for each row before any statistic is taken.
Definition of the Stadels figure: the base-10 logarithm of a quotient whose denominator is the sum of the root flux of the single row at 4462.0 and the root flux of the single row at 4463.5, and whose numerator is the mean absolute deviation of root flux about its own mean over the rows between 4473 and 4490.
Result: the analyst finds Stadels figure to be -2.6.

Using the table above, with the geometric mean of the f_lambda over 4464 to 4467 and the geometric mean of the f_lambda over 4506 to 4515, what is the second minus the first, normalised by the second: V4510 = 0.159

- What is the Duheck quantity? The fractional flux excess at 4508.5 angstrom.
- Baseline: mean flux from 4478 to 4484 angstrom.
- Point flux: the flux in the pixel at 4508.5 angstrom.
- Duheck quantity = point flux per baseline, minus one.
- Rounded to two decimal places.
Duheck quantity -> 0.11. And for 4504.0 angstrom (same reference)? 0.10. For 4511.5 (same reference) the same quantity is 0.10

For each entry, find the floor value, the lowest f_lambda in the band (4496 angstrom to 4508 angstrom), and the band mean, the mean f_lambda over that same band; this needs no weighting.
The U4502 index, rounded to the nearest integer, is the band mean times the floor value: 33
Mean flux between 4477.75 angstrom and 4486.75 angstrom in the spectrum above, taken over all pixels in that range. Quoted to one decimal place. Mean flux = 5.6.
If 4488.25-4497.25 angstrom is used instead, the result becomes 5.5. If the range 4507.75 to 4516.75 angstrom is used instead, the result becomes 6.2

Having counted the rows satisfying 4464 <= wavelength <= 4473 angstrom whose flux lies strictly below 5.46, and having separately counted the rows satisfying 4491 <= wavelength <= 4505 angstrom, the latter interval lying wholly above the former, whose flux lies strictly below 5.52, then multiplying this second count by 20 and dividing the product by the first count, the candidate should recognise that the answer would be 20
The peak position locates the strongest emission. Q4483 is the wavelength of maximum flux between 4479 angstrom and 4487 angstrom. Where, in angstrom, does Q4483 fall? 4480.0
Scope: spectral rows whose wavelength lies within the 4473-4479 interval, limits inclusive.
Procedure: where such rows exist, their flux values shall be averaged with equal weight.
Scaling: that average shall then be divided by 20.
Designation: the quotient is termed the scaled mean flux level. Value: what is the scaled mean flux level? 0.282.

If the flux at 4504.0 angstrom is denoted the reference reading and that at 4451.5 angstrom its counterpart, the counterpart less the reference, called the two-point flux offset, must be -1.0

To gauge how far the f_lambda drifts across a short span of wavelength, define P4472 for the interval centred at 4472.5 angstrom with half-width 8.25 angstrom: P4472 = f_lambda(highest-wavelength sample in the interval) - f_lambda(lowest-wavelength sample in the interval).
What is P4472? 0.481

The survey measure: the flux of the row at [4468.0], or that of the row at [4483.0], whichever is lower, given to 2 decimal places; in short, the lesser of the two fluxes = 5.40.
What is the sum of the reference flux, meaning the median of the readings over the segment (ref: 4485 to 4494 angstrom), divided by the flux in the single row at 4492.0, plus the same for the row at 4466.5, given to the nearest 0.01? 2.04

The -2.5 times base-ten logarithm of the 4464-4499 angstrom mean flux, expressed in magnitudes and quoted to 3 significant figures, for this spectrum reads -1.86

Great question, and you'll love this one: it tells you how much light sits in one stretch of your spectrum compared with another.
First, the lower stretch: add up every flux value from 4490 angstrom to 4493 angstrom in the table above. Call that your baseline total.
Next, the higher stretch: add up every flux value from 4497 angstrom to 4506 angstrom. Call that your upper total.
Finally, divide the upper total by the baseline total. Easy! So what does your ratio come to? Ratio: 3.3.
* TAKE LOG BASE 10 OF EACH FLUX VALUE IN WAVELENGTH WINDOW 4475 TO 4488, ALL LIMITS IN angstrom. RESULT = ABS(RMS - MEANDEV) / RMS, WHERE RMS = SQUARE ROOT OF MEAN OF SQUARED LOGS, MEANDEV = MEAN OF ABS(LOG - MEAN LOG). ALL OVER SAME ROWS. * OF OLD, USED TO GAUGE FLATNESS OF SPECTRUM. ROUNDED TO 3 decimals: 0.994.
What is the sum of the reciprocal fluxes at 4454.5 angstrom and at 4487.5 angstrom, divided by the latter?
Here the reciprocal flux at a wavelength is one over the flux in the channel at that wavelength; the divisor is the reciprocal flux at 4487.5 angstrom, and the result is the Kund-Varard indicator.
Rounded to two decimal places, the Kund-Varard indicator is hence 2.11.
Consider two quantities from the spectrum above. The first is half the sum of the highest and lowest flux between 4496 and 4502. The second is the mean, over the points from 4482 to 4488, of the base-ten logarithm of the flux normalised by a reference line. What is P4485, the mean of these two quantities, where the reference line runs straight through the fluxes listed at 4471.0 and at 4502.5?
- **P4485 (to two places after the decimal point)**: 2.86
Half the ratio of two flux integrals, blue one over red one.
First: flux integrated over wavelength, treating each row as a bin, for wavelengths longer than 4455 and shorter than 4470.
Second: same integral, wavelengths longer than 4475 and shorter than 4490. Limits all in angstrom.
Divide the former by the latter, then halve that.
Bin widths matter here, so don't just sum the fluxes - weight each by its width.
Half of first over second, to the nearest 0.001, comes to 0.456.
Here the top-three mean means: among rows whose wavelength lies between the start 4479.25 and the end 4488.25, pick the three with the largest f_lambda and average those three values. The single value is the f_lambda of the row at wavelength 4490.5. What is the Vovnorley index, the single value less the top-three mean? -0.17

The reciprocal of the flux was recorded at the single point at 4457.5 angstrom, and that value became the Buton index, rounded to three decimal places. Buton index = 0.204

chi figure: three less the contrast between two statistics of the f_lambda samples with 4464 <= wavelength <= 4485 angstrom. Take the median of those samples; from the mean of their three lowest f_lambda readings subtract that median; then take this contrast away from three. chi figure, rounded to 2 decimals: 3.26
